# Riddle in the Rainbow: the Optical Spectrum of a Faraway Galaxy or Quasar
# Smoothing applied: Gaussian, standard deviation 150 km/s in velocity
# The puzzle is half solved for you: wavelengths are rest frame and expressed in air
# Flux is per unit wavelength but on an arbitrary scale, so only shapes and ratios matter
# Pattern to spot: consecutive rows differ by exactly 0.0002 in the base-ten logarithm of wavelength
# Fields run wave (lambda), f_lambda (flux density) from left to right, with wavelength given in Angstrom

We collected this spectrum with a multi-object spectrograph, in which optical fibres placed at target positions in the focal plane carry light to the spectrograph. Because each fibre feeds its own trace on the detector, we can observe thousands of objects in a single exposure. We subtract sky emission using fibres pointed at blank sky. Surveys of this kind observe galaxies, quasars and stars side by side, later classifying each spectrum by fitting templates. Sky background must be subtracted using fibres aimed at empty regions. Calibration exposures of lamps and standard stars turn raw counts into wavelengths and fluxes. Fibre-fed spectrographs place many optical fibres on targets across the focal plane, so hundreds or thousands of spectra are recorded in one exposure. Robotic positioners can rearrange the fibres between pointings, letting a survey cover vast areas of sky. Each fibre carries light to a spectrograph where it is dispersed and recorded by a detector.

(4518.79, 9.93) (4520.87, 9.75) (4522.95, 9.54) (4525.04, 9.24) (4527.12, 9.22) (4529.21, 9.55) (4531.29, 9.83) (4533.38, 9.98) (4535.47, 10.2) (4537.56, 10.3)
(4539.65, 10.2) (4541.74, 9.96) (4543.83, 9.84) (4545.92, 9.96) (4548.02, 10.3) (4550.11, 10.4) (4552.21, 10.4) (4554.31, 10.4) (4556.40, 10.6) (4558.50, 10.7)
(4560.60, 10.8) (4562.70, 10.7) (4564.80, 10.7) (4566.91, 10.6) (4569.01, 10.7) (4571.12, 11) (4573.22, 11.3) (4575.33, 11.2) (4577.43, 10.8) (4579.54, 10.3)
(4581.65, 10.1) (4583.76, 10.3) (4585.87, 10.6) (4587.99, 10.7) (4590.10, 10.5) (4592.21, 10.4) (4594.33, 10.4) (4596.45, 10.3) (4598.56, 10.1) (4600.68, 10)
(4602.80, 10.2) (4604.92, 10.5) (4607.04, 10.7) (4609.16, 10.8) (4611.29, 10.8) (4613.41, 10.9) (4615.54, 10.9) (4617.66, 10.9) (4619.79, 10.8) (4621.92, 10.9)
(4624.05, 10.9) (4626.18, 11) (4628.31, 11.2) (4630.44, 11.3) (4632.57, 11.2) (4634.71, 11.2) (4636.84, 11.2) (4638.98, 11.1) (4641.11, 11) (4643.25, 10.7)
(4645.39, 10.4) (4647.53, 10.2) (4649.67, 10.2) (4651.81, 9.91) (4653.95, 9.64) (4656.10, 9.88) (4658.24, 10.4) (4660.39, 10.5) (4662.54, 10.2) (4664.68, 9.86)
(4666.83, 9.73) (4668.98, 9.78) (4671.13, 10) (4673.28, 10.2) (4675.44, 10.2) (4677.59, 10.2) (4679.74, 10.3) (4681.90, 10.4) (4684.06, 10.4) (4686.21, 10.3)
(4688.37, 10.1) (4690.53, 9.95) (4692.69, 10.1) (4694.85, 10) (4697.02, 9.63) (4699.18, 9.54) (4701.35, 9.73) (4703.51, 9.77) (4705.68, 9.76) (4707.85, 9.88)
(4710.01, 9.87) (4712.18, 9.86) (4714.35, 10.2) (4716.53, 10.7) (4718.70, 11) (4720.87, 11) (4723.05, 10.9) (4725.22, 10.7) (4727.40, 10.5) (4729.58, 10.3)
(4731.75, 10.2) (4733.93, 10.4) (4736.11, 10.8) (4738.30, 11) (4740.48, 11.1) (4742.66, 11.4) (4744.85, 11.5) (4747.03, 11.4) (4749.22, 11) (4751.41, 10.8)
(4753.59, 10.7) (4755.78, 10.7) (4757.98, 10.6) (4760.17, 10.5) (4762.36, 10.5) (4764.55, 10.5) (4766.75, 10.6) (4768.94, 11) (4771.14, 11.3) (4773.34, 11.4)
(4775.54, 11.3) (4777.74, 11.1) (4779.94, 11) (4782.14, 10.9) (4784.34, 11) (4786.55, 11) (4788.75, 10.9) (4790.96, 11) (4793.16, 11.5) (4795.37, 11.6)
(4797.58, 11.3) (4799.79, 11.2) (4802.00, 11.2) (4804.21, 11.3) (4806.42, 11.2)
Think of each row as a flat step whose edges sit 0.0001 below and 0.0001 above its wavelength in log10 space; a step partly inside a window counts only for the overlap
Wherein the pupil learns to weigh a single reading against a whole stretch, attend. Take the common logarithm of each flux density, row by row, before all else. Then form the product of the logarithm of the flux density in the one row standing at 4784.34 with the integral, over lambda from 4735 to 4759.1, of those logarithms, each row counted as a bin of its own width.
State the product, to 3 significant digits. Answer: 26.1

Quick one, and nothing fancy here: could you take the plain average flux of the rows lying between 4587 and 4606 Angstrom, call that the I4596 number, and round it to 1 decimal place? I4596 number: 10.3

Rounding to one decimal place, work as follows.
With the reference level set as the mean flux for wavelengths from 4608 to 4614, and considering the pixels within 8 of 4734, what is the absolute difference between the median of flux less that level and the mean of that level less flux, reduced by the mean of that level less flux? 0.3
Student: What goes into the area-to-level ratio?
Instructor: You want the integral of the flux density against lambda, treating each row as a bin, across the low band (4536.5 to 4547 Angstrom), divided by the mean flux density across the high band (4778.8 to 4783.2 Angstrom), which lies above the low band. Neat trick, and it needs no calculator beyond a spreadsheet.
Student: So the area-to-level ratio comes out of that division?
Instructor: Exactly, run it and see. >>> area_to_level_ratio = 9.6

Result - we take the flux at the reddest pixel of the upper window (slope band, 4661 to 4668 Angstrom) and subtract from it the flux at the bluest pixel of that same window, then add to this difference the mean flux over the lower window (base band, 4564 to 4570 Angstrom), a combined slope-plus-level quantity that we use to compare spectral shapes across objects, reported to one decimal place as 10.2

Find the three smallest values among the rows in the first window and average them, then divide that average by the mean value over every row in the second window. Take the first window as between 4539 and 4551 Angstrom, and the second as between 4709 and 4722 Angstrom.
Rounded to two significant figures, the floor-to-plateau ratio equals 0.95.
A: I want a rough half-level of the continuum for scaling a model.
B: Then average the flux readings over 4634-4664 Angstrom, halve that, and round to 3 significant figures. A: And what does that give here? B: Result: 5.23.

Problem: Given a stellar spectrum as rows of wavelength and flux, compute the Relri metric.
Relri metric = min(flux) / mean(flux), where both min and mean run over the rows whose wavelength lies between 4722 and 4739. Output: 0.96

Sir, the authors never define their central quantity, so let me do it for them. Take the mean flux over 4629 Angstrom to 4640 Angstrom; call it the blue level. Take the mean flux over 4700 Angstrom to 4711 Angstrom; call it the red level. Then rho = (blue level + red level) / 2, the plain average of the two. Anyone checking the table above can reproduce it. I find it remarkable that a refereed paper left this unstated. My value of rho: 10.50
